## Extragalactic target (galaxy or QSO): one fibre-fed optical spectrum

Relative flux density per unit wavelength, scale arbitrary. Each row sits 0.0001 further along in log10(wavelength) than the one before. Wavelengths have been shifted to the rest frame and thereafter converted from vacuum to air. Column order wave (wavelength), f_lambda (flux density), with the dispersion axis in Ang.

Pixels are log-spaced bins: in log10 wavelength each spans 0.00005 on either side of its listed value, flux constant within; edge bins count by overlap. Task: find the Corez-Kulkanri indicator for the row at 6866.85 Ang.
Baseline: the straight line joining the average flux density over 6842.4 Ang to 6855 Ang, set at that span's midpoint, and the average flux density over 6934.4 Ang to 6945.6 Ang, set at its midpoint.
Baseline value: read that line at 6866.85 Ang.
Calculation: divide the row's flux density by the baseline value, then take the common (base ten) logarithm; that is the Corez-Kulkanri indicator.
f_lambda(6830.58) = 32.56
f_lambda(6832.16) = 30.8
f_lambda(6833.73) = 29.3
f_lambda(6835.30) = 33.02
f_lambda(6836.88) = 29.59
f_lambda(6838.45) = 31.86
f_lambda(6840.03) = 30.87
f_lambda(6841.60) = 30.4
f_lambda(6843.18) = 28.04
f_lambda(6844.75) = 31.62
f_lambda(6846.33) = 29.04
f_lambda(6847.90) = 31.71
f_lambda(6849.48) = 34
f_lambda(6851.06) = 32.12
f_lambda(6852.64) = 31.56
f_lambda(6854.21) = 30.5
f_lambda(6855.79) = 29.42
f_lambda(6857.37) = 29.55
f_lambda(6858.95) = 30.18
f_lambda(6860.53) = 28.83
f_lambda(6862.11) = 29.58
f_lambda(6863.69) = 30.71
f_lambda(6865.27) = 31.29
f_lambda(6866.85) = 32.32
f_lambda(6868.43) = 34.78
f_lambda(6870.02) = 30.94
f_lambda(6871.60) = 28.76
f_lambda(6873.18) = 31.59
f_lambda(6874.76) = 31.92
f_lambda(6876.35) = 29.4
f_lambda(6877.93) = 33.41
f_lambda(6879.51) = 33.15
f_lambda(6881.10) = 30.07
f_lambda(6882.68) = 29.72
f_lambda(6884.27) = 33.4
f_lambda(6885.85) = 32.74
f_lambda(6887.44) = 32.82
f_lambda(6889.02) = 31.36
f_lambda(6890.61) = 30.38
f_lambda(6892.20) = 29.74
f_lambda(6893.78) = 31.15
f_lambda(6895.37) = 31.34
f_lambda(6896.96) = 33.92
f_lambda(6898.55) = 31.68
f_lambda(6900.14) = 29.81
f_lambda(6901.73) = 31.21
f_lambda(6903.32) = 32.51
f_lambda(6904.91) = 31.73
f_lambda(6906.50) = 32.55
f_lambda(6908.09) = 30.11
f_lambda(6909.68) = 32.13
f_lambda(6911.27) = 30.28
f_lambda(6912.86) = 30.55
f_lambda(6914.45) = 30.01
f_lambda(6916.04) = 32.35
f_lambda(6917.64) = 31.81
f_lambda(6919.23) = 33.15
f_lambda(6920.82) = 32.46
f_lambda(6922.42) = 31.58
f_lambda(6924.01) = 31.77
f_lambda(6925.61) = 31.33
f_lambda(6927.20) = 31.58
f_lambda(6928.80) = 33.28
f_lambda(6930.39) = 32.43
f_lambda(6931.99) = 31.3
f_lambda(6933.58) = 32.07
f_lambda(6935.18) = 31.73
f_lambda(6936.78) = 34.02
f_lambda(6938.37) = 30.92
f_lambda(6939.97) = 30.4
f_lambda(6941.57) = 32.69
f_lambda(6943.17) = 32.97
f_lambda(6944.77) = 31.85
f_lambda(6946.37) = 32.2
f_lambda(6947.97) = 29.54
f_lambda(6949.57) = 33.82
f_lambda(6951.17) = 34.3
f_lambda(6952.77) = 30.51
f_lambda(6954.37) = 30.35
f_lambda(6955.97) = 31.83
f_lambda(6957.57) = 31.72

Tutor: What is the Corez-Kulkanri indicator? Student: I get 0.014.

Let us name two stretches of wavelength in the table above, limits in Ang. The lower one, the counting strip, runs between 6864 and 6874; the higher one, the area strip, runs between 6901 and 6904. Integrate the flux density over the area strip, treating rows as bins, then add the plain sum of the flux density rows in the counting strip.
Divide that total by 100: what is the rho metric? 2.9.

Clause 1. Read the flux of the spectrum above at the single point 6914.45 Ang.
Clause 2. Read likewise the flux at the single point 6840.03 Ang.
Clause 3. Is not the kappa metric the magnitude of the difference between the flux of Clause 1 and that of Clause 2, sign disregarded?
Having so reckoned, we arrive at 0.86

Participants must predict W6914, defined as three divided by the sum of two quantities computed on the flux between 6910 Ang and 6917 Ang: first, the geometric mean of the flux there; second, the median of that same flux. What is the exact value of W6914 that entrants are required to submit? 0.0490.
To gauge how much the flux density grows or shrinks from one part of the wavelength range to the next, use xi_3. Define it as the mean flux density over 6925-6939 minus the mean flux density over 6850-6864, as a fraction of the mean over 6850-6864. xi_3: 0.059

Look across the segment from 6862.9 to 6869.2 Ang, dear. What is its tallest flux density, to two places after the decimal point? 34.78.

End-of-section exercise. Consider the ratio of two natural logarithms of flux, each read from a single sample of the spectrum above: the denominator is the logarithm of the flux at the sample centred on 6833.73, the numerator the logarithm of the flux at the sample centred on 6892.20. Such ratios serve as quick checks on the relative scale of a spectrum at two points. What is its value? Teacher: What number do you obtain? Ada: 1.00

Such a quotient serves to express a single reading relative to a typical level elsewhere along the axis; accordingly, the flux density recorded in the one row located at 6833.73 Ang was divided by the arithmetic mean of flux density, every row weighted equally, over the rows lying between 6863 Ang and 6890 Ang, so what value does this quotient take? 0.93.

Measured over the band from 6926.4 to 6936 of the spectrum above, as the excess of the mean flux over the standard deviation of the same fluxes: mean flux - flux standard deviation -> 31.4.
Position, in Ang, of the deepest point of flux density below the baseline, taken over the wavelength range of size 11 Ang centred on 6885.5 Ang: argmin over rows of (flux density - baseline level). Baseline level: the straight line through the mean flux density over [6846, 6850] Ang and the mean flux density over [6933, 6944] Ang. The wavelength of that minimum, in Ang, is 6882.68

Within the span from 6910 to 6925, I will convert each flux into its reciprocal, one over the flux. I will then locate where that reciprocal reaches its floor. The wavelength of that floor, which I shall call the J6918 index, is 6919.23 Ang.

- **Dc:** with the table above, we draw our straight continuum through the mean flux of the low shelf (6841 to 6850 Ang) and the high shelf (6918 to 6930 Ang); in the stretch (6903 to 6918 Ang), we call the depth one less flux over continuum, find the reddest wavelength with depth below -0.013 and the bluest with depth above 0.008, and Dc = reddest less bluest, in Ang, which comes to -1.6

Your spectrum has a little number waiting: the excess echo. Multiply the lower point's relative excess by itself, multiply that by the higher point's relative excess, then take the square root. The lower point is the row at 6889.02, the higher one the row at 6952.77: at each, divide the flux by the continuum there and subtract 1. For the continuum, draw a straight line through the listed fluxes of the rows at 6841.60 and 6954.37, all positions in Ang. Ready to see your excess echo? 0.0023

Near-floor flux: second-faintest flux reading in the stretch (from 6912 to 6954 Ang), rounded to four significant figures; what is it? 30.01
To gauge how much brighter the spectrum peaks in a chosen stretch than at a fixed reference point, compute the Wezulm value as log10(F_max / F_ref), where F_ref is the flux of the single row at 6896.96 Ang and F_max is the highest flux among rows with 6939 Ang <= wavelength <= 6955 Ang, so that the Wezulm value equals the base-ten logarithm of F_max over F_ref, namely 0.005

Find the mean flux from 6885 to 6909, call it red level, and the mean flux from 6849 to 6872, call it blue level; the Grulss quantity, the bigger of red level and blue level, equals 31.54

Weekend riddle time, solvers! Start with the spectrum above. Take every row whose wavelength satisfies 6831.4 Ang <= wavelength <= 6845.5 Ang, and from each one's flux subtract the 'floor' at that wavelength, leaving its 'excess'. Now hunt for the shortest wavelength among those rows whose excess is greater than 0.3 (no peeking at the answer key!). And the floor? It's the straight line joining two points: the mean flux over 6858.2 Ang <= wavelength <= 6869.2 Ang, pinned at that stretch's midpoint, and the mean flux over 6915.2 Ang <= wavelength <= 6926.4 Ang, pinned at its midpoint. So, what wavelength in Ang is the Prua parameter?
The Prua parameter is 6835.30 Ang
